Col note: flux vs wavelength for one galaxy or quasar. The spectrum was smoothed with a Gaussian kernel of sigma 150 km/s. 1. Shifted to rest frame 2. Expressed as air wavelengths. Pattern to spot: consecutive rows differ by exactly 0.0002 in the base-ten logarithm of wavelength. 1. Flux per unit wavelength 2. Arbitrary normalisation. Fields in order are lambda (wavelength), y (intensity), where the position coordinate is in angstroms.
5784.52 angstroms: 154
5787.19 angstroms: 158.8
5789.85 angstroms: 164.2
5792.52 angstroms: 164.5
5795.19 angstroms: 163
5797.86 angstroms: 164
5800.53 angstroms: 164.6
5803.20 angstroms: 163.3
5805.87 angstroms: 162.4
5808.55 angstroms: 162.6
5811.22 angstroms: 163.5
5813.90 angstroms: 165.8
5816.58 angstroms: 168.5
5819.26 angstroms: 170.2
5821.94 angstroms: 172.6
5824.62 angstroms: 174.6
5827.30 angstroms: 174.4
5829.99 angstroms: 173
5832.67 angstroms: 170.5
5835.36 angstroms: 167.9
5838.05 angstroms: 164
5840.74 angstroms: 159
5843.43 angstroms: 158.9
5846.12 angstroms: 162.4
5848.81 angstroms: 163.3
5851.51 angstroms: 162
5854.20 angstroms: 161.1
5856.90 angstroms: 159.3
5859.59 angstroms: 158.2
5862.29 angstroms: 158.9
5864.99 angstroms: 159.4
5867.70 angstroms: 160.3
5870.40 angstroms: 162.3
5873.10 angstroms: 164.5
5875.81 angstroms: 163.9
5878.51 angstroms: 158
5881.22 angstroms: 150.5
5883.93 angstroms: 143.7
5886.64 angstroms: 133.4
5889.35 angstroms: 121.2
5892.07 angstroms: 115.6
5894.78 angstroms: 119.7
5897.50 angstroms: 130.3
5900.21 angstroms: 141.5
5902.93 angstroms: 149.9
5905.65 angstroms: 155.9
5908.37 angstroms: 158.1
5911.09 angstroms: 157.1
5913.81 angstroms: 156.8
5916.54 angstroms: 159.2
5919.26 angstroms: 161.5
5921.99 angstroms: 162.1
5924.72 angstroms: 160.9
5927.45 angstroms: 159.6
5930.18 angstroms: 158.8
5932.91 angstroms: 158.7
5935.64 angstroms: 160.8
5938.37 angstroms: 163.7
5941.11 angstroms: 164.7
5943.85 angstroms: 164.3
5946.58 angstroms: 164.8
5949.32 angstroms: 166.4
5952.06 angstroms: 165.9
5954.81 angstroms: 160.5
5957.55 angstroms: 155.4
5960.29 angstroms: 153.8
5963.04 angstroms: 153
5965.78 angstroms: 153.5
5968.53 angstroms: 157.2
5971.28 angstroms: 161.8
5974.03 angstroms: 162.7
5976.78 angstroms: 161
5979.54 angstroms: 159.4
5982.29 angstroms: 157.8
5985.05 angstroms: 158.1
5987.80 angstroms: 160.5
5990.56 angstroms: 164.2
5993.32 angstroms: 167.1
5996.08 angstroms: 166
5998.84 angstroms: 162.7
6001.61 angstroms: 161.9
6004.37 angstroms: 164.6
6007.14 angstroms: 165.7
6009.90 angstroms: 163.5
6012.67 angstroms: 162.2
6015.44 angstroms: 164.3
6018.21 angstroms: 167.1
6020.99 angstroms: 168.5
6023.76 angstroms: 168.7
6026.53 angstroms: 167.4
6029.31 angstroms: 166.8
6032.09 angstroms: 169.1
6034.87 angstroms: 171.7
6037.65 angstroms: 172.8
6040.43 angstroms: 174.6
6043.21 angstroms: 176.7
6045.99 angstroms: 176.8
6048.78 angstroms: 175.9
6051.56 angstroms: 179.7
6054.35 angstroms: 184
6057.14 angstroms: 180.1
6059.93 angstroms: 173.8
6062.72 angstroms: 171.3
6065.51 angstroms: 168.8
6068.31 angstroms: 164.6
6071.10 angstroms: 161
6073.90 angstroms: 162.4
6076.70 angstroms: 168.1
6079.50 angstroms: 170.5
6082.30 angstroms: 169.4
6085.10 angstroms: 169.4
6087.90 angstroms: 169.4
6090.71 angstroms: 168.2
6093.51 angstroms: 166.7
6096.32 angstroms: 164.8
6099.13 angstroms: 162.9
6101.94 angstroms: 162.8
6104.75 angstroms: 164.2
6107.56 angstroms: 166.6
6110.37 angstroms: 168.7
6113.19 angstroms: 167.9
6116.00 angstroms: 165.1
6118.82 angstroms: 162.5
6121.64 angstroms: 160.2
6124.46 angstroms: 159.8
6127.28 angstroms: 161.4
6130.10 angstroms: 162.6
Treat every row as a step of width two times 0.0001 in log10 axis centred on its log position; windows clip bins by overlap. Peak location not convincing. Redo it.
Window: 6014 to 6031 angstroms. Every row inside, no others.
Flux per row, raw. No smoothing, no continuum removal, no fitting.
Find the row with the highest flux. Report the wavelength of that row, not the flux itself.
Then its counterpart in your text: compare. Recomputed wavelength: 6023.76 angstroms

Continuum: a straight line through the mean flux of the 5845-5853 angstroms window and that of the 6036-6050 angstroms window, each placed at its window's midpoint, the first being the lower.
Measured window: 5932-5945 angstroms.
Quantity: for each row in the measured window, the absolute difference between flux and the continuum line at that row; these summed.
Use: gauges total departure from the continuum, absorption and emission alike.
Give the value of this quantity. 30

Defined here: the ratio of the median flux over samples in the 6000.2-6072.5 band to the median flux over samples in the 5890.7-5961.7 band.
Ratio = 1.06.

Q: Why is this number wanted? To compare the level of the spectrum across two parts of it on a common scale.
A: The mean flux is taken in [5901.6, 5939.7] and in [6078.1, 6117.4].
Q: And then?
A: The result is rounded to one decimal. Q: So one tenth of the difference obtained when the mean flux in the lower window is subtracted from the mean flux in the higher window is 0.8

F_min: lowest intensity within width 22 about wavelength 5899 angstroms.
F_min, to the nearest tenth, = 115.6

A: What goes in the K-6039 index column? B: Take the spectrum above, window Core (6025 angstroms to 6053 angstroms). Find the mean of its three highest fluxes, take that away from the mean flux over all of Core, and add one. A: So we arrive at -3.6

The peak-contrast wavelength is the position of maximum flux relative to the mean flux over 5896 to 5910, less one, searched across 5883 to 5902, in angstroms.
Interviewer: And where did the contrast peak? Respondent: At 5883.93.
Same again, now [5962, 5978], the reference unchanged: 5974.03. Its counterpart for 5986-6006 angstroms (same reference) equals 5993.32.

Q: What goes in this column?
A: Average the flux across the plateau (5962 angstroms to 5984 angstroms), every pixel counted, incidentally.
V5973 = 158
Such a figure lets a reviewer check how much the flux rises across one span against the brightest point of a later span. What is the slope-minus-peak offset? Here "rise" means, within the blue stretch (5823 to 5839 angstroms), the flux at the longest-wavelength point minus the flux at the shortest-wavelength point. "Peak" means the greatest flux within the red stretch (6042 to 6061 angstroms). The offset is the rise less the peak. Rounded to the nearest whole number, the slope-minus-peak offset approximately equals -195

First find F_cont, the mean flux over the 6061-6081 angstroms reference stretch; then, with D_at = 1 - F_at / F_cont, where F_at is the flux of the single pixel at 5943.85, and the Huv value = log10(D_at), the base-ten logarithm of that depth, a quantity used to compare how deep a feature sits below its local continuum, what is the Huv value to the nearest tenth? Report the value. -1.8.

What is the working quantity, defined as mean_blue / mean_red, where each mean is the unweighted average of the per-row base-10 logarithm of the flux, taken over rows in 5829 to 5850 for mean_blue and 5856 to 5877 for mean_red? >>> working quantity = 1.00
